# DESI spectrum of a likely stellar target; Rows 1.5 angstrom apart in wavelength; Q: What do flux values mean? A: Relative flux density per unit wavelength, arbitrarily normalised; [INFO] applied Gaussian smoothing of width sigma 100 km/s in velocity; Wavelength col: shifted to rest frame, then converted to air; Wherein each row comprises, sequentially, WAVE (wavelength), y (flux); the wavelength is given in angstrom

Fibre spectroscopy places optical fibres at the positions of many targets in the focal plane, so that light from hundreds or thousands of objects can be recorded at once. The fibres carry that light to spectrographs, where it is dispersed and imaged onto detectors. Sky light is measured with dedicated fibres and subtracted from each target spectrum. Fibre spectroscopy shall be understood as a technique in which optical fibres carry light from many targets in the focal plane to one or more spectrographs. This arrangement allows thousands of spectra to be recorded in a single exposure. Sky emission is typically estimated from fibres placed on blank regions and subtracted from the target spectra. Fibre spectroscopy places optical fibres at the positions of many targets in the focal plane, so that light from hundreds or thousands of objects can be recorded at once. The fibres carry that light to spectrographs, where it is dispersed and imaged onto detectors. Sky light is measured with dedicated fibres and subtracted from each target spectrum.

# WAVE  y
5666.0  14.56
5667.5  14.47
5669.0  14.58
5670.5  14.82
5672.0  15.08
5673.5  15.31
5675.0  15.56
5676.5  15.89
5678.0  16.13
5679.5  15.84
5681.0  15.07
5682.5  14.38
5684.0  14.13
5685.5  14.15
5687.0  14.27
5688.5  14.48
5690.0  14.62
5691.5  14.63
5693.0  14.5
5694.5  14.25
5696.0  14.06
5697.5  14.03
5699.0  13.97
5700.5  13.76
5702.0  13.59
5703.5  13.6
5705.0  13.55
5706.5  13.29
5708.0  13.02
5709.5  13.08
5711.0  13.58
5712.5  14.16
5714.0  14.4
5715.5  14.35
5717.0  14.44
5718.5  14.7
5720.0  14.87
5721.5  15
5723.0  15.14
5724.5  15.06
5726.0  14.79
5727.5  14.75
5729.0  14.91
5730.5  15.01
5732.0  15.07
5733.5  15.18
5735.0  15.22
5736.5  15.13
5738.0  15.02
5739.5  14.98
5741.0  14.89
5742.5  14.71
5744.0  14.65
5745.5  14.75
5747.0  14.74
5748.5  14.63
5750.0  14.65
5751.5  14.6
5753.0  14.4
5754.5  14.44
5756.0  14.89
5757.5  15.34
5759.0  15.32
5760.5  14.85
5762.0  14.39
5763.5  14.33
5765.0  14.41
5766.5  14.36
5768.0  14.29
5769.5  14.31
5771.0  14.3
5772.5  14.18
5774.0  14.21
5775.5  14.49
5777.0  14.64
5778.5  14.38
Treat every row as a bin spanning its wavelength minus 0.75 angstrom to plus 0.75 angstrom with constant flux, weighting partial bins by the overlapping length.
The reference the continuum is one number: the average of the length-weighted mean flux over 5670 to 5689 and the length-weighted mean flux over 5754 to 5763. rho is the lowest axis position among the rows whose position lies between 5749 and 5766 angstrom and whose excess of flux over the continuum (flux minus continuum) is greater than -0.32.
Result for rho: 5750.0 angstrom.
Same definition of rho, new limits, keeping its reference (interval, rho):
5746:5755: 5747.0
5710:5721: 5718.5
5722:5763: 5723.0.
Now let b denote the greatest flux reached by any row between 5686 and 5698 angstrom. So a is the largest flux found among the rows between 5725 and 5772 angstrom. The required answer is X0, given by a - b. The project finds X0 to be 0.7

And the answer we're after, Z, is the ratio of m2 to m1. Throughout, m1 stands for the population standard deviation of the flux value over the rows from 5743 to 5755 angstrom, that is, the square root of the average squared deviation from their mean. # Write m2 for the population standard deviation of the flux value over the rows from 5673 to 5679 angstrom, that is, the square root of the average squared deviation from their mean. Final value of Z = 2.6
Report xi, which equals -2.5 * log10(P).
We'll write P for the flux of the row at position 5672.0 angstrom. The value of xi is -2.95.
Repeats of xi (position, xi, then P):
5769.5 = -2.89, 14.31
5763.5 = -2.89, 14.33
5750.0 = -2.91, 14.65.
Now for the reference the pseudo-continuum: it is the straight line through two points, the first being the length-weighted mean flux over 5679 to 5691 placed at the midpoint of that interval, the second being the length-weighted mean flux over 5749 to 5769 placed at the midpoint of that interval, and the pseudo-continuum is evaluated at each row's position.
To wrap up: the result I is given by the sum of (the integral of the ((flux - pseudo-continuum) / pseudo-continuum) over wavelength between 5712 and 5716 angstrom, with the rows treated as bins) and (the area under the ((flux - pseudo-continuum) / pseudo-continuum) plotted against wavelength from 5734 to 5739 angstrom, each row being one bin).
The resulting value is 0.1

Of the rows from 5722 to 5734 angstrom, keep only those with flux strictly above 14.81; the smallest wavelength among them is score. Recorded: 5723.0 angstrom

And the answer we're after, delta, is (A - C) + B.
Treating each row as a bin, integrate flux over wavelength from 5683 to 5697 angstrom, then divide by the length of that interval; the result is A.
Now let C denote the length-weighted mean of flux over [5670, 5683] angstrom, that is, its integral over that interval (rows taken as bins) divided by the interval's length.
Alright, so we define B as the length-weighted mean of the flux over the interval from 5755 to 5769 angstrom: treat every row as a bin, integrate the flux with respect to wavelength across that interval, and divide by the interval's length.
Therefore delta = 13.6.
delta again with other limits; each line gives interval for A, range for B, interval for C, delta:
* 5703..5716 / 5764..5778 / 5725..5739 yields 13.0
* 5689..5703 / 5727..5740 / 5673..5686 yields 14.0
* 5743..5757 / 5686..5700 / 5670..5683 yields 13.6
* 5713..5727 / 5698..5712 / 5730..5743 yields 13.2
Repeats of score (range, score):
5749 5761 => 5756.0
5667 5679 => 5670.5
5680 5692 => 5681.0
